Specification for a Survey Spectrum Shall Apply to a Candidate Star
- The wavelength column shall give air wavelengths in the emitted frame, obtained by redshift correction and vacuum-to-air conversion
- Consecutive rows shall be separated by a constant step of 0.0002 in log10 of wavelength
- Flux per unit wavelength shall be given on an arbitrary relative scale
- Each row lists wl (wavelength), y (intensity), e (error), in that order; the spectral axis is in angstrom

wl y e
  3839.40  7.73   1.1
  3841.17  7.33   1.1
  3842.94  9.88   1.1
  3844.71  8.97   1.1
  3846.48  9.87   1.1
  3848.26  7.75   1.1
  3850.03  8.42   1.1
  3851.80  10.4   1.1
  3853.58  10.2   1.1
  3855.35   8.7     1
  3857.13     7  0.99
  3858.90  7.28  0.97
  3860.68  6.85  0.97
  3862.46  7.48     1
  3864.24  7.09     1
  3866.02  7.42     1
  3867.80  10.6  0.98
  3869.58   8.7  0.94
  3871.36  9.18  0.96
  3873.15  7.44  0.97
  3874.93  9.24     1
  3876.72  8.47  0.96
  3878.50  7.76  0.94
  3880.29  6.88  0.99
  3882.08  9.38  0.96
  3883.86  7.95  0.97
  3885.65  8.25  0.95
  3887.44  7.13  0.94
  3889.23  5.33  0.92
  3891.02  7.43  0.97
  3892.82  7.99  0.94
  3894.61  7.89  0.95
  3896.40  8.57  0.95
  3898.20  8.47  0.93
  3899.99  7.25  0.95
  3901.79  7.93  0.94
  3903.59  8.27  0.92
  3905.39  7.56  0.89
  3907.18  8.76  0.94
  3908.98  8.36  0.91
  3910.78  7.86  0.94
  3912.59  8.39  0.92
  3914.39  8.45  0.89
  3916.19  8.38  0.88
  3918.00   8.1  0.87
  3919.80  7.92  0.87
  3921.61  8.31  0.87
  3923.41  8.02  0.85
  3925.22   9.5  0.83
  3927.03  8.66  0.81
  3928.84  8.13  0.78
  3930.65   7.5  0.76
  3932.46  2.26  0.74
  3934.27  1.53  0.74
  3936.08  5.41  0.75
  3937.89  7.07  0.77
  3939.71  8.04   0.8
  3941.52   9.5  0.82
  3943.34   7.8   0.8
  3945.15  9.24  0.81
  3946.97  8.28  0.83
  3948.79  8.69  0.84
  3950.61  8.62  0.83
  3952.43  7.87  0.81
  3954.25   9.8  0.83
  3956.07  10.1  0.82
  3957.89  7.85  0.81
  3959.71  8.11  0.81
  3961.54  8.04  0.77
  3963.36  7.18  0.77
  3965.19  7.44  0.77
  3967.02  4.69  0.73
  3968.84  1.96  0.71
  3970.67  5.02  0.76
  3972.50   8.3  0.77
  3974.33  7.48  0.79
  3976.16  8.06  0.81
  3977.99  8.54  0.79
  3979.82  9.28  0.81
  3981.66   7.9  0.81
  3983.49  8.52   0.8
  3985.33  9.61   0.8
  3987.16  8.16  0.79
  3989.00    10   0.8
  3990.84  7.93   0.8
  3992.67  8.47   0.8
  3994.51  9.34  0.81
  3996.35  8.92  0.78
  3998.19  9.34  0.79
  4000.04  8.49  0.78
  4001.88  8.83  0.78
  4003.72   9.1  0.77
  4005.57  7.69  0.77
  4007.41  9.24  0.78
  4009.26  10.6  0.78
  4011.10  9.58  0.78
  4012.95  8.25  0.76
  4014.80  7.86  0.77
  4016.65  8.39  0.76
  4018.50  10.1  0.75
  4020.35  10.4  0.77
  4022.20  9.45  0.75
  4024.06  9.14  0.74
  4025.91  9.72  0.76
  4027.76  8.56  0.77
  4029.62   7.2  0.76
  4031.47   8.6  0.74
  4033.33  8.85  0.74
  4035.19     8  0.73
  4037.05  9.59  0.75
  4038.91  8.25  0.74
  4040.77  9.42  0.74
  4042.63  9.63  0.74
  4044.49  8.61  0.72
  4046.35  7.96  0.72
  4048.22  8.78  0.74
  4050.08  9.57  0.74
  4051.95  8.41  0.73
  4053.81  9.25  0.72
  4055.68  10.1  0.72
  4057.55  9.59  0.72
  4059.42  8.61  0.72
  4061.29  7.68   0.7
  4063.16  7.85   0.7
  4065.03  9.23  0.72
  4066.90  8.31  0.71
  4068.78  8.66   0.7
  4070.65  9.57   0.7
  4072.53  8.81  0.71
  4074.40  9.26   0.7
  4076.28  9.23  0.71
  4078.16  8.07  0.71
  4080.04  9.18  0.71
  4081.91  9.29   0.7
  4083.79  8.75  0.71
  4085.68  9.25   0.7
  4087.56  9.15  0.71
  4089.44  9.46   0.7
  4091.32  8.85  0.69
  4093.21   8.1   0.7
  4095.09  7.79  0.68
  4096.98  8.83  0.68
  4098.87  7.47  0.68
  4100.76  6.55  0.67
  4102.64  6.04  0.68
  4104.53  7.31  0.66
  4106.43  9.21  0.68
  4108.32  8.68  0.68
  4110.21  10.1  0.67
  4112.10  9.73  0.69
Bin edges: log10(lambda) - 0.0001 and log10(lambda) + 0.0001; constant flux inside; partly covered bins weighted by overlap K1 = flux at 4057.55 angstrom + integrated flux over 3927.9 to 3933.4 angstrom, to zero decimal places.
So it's 42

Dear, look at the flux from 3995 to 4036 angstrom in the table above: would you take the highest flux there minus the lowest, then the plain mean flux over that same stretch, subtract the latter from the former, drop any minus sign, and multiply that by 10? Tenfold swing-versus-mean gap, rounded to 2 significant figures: 55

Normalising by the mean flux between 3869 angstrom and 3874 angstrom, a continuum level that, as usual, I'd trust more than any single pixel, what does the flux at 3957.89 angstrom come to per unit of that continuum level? 0.93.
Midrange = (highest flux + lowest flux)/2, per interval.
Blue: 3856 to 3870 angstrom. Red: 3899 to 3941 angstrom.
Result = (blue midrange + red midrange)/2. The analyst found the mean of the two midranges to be 7.1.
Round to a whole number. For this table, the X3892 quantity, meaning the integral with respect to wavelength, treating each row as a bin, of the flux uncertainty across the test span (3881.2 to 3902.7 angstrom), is 20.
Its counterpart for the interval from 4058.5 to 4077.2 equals 13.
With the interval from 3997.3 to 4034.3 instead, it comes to 28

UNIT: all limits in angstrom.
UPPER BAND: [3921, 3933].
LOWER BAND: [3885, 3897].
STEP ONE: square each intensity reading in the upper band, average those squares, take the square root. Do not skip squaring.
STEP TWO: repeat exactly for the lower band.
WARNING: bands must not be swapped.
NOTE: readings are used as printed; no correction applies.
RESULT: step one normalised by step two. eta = 1.03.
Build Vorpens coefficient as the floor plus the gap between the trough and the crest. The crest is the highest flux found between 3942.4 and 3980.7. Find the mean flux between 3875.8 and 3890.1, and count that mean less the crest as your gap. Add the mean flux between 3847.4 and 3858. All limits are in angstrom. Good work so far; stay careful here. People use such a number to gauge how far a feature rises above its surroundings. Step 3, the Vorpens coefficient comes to 6.3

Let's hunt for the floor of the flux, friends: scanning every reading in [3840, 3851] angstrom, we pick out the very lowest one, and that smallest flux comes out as 7.33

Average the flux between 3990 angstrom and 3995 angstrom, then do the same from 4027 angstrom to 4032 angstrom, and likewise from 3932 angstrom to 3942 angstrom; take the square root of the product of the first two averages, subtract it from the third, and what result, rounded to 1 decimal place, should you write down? -2.7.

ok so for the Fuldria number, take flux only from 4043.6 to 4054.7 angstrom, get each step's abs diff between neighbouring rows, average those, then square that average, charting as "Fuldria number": 0.73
